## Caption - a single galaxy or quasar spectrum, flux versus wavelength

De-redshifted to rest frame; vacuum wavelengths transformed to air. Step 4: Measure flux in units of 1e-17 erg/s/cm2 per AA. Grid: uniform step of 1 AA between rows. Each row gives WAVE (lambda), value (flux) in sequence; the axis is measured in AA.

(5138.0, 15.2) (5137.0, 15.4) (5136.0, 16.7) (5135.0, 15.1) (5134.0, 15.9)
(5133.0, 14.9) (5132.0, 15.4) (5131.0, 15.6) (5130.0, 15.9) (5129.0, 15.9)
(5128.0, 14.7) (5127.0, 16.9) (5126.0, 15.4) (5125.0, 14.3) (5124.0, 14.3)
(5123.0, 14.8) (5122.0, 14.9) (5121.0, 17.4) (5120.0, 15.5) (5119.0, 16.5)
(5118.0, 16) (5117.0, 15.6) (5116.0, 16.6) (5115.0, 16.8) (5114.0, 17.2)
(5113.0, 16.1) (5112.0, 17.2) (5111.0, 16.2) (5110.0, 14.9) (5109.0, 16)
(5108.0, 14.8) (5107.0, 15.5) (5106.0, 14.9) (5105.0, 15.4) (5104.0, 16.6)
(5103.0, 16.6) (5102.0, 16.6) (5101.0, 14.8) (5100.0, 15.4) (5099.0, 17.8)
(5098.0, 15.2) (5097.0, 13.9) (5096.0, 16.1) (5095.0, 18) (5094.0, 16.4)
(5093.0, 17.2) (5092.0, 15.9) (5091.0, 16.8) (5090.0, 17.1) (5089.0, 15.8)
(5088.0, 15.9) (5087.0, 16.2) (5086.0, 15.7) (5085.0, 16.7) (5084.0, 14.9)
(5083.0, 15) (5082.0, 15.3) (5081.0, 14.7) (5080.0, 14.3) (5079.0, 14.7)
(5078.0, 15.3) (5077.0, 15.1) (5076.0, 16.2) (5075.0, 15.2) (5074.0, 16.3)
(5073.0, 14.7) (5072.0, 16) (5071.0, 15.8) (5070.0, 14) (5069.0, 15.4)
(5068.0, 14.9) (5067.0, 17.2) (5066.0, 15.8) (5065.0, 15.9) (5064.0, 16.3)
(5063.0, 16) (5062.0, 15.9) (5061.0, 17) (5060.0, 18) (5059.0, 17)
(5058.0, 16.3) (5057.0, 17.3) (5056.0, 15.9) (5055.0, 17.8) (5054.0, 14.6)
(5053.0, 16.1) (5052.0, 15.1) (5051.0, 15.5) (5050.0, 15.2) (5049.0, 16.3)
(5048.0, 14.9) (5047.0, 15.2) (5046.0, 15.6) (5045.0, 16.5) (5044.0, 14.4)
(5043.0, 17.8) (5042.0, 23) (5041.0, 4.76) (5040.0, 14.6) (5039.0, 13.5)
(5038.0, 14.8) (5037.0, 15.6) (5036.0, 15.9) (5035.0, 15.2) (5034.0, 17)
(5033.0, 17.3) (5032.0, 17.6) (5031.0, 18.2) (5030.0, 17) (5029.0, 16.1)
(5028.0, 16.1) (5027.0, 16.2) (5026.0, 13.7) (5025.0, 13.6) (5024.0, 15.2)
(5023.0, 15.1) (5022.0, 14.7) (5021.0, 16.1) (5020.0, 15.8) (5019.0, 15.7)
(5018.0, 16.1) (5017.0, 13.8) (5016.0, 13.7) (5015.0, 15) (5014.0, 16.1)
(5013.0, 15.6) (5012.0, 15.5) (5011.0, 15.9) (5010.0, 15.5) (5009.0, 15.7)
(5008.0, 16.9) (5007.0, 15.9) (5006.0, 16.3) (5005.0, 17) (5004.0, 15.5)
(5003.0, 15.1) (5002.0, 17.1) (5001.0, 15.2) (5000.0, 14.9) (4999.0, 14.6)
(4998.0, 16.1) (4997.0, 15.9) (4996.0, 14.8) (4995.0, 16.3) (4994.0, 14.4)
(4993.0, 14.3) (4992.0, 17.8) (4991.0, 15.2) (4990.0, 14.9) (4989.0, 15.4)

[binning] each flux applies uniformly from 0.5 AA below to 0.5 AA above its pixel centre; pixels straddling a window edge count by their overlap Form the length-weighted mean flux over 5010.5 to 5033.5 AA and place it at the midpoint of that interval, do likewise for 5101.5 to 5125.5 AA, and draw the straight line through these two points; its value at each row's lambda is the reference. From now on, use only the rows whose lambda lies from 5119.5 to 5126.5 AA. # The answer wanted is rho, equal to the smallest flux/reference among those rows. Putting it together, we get 0.90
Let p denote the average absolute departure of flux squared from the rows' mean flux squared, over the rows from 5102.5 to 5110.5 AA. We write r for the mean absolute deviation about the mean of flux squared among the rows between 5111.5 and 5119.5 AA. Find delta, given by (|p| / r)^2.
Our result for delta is 1.7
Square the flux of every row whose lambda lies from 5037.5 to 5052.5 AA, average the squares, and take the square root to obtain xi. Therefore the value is 15.5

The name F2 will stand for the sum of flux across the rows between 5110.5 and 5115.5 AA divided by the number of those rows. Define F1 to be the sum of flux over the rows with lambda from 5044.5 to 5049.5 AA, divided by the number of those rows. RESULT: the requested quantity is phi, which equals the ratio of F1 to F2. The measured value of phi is 0.94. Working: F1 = 15.7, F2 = 16.7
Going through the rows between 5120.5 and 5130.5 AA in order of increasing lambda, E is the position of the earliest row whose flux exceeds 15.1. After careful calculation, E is 5121.0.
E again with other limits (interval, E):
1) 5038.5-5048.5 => 5042.0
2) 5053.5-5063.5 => 5055.0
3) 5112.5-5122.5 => 5113.0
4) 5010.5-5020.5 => 5011.0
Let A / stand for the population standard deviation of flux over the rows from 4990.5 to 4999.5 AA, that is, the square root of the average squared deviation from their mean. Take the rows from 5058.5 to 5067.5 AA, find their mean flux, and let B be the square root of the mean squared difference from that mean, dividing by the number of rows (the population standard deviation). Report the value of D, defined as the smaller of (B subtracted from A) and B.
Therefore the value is 0.4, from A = 1.1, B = 0.72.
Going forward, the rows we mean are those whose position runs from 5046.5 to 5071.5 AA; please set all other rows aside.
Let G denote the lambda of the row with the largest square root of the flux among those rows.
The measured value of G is 5060.0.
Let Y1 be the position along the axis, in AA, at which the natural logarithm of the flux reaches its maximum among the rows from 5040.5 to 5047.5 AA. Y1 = 5042.0 AA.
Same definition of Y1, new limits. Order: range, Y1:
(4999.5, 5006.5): 5002.0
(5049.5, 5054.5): 5053.0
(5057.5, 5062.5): 5060.0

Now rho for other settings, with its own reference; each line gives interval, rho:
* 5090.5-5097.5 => 0.88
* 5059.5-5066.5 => 1.00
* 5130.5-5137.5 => 0.94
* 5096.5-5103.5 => 0.88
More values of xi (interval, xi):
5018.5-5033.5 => 15.9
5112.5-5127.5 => 15.9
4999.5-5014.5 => 15.9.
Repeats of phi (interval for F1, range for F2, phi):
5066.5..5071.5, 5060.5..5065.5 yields 0.95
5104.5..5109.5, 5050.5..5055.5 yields 0.97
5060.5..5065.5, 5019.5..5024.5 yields 1.05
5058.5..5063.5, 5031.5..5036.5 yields 1.01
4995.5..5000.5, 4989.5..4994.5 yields 1.00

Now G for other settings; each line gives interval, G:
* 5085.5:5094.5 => 5093.0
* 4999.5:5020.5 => 5002.0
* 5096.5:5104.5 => 5099.0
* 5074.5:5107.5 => 5095.0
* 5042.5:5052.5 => 5043.0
